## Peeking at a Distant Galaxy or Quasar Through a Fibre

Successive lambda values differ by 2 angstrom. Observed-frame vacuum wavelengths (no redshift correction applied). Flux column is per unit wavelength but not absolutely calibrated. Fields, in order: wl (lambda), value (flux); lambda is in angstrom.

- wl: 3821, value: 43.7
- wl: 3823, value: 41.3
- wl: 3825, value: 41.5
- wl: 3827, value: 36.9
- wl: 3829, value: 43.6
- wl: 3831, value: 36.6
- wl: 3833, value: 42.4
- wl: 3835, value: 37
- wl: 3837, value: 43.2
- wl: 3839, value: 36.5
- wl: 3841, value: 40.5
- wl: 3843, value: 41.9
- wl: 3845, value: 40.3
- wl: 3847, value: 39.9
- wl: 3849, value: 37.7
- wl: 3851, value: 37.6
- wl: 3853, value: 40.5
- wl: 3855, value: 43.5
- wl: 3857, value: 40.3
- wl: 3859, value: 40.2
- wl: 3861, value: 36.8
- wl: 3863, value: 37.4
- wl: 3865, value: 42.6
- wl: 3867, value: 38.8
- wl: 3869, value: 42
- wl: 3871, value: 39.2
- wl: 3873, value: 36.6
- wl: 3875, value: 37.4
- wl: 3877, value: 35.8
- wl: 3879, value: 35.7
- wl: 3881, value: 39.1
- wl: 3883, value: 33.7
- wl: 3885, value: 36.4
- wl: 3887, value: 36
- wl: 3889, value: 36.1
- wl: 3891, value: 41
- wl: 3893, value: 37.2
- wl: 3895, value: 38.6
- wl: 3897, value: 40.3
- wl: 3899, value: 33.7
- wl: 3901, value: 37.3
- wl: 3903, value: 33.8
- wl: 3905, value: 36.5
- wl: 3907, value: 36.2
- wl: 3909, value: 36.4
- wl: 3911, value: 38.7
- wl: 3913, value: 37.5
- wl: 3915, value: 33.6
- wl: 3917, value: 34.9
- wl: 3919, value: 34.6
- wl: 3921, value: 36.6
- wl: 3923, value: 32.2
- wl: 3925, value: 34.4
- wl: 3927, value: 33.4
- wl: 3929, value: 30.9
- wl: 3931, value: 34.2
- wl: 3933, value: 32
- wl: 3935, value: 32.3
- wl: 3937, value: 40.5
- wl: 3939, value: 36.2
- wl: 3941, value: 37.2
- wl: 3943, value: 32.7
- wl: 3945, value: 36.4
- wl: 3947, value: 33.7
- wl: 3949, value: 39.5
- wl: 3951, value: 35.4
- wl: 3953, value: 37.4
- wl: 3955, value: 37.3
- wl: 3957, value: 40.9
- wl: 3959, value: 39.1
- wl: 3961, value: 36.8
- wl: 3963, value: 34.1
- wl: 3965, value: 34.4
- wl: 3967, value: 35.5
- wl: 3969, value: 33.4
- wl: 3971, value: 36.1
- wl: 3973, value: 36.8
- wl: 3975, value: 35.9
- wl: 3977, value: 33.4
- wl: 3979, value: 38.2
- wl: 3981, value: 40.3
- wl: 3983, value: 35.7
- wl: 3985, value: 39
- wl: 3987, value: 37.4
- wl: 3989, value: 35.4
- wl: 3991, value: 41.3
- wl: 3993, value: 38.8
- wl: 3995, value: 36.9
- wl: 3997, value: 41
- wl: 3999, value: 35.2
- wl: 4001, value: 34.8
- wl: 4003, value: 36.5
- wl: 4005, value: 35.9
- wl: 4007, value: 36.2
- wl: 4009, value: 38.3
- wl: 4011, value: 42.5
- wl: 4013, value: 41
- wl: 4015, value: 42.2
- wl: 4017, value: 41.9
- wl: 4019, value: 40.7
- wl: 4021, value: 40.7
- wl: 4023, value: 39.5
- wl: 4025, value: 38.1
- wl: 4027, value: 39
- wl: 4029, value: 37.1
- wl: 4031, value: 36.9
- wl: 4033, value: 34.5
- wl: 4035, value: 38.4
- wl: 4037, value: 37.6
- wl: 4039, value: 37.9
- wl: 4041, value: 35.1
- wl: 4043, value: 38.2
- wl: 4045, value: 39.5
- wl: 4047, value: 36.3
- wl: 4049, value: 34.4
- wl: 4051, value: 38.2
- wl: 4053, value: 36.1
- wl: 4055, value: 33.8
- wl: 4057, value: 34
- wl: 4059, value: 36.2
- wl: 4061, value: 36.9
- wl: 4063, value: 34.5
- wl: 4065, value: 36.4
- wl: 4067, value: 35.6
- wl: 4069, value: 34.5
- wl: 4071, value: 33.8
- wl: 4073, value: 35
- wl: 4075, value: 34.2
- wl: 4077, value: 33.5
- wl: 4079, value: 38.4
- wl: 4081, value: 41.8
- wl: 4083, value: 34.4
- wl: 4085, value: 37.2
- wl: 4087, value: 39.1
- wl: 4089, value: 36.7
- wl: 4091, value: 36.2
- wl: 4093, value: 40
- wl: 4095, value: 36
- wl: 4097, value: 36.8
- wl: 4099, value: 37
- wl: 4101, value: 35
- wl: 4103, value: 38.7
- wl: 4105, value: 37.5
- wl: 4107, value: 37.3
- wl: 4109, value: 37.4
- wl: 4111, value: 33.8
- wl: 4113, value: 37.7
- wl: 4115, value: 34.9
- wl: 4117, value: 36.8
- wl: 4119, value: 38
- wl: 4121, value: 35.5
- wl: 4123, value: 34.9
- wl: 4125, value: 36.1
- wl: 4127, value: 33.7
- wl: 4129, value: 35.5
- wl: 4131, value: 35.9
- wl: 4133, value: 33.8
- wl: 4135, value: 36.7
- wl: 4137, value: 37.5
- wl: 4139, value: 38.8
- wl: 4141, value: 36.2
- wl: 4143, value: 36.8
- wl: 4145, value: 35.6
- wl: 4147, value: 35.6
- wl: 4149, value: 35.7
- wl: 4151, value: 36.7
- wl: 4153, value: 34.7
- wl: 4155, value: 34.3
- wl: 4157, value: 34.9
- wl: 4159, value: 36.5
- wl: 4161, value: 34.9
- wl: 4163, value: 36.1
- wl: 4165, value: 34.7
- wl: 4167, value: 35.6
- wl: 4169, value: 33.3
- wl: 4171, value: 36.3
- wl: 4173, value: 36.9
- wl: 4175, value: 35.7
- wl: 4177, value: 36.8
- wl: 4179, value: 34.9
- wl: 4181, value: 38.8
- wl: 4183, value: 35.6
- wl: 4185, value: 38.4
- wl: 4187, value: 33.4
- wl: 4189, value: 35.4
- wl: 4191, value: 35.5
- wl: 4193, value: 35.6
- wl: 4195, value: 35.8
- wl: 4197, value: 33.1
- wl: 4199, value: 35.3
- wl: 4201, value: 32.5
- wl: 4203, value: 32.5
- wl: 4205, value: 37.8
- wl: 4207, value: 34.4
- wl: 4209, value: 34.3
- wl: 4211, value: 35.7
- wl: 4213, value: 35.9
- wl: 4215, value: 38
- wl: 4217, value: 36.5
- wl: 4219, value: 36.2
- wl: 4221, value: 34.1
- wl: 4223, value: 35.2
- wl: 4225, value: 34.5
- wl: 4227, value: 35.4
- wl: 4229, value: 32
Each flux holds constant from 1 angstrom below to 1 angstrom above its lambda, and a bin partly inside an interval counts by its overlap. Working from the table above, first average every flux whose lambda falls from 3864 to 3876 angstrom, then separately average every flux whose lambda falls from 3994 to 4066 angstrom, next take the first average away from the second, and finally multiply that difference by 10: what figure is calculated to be -19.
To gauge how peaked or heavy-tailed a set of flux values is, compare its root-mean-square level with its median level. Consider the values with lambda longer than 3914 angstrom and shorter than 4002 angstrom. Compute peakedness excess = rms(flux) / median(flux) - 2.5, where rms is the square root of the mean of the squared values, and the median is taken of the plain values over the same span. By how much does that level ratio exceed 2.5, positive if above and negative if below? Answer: -1.49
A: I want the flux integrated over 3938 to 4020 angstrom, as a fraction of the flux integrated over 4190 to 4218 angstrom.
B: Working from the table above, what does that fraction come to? 3.1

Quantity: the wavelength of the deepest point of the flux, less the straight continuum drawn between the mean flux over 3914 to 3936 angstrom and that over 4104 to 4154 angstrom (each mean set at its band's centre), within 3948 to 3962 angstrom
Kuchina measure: 3951 angstrom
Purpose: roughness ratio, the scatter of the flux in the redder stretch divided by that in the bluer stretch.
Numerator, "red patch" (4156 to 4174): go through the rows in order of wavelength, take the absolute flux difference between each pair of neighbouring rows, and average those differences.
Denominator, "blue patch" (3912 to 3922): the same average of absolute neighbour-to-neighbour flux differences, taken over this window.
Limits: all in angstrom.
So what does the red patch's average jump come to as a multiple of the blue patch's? 0.8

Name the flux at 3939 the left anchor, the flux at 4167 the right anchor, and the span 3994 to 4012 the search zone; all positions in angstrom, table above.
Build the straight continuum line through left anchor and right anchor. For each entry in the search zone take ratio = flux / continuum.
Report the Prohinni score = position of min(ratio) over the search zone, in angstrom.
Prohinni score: 4001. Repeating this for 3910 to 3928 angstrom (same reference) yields 3923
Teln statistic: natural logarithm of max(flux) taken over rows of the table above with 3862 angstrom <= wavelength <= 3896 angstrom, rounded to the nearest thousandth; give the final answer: 3.752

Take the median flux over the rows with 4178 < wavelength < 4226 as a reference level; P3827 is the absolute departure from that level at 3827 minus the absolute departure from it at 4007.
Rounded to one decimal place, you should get 0.7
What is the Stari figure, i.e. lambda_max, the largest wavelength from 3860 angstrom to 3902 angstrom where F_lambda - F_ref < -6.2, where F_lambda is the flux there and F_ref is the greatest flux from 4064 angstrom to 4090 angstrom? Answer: 3899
